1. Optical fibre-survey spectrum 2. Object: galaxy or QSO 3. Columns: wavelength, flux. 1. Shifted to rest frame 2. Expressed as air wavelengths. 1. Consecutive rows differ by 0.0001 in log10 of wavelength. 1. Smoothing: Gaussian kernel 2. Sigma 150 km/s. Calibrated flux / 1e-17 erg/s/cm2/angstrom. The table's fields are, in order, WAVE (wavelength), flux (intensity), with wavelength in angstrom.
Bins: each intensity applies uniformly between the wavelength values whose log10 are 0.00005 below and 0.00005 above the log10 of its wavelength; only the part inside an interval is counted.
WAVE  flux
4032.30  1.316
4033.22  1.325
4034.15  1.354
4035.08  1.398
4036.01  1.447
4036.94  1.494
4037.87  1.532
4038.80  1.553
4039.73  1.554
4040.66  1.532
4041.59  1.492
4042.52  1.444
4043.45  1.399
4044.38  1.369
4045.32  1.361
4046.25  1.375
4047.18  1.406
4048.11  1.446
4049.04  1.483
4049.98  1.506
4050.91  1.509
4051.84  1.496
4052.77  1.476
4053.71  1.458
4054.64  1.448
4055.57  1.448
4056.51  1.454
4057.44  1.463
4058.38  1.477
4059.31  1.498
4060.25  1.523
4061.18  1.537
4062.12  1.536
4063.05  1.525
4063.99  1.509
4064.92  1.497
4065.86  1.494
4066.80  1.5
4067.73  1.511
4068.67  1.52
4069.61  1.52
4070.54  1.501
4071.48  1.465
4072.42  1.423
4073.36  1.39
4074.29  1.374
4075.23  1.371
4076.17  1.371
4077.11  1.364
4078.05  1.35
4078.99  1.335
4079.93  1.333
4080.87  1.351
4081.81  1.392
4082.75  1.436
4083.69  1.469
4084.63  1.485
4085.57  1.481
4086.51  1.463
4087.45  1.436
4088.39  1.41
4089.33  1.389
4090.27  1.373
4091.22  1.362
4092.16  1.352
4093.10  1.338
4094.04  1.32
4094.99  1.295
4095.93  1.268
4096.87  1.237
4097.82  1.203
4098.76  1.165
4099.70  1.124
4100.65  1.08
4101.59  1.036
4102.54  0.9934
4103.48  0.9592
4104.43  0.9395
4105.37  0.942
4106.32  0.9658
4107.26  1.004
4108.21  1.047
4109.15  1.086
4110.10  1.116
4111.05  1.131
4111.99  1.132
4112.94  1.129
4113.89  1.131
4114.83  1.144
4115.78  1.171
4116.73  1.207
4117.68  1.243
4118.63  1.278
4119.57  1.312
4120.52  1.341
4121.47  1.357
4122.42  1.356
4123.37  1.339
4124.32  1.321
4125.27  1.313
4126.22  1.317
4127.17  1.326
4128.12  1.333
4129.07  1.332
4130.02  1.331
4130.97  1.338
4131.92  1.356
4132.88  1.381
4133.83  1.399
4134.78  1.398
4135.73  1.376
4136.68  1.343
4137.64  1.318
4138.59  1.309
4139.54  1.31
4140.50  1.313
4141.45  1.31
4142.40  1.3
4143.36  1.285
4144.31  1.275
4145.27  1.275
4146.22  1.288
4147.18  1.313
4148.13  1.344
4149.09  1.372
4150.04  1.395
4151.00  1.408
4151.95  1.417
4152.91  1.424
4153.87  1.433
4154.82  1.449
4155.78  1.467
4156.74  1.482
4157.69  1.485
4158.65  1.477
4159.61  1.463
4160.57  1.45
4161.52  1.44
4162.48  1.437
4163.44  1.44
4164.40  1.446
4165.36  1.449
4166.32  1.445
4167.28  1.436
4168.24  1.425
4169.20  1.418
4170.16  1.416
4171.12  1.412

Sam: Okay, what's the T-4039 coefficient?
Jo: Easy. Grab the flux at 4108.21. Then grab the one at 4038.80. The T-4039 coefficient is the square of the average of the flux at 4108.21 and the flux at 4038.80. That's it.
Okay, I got 1.7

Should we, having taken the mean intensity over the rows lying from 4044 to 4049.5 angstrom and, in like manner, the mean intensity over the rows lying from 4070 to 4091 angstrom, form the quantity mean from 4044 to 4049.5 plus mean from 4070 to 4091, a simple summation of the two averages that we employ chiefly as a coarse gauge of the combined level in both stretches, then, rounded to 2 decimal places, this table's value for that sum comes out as 2.81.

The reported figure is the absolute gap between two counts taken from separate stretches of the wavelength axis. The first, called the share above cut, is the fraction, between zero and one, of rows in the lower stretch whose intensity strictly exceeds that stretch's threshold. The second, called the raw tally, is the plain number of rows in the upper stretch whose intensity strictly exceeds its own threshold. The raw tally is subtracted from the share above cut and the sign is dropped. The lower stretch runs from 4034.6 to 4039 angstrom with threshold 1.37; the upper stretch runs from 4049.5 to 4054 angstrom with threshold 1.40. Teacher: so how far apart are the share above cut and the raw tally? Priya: 4.0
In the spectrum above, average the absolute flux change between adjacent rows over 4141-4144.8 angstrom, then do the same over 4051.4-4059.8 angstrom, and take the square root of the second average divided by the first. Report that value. 1.02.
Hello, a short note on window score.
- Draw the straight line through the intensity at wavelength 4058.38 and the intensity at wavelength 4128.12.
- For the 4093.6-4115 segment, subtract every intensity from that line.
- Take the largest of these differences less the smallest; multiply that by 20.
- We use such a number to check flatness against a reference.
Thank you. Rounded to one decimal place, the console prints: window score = 7.2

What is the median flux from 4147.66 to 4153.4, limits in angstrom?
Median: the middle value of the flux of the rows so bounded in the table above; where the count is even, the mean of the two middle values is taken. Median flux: 1.40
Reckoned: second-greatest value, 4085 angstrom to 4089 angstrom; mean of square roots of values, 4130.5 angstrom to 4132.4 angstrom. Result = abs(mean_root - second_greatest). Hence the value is 0.30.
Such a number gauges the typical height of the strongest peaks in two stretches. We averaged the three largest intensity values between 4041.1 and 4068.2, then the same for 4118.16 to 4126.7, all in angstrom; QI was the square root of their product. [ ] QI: 1.44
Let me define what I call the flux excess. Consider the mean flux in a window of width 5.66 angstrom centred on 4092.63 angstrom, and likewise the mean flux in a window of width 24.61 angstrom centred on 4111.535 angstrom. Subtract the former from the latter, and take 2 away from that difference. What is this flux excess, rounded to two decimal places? -2.20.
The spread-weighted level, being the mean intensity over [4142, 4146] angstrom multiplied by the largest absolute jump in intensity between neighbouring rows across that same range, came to 0.019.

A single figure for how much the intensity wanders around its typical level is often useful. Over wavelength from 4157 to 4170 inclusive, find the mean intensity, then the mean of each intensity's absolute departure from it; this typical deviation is 0.014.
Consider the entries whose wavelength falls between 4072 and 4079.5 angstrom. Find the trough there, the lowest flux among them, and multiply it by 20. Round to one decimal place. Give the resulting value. 26.7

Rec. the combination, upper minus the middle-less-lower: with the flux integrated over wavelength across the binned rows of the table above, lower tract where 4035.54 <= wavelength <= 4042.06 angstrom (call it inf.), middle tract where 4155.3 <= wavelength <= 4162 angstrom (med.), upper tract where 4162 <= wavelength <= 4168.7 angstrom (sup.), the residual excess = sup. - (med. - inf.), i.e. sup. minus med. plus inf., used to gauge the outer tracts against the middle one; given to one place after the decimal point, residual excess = 9.7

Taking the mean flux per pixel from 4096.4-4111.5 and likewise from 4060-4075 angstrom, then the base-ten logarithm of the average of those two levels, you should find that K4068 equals 0.106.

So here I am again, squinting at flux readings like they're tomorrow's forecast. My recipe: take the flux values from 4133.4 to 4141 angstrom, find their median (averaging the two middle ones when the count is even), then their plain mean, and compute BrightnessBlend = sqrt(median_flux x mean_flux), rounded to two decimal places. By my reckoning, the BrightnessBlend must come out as 1.34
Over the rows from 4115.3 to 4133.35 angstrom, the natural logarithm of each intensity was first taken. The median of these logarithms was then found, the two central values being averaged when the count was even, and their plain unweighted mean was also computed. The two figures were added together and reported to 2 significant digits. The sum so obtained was 0.56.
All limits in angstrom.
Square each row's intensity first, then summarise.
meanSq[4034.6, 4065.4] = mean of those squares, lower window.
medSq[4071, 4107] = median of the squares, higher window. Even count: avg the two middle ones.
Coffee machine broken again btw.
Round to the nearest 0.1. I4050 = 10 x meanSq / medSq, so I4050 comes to 11.9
